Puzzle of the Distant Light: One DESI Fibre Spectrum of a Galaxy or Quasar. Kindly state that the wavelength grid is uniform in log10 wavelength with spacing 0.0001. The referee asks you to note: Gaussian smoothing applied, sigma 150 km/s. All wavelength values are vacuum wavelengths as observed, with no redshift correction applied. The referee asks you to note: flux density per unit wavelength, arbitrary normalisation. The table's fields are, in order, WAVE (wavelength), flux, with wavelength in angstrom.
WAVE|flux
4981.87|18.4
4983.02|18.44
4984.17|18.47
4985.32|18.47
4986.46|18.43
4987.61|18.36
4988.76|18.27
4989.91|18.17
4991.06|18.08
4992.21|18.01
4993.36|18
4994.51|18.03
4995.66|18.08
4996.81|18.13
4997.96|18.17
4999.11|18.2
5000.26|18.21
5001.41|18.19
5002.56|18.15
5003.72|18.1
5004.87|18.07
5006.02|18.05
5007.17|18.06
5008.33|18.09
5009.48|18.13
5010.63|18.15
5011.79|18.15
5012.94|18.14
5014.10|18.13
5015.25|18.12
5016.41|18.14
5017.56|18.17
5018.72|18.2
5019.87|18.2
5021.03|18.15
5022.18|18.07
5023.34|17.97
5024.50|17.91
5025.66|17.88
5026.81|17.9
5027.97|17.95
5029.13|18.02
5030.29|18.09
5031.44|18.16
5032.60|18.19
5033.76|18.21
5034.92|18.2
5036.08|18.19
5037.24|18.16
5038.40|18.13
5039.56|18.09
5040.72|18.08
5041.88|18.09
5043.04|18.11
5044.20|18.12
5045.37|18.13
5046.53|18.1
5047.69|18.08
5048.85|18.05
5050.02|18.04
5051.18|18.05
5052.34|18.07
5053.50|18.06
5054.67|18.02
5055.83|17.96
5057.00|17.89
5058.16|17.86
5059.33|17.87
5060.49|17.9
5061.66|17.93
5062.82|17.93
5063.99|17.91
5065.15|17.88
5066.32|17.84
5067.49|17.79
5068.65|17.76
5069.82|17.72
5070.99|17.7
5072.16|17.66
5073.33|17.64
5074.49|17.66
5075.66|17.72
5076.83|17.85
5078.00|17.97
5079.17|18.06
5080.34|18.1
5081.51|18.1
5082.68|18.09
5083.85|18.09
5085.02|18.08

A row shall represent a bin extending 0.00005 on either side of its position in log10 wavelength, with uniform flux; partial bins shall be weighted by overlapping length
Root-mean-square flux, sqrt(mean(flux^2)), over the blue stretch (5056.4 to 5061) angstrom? 17.9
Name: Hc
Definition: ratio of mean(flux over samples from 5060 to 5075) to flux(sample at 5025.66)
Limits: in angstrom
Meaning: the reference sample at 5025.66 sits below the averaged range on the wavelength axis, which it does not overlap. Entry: 0.995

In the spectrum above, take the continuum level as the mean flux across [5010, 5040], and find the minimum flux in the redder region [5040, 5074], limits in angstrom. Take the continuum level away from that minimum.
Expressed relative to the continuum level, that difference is -0.026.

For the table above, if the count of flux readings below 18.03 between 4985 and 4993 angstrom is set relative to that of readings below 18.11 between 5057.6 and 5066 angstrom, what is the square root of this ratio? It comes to 0.38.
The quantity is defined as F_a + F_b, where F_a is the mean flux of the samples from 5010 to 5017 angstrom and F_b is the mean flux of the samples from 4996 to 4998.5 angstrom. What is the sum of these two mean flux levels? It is 36.29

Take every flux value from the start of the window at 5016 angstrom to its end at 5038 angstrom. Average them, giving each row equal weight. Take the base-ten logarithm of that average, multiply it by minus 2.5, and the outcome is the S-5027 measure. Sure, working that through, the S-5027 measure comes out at -3.14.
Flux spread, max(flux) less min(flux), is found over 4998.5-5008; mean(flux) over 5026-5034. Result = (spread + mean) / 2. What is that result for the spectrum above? 9.12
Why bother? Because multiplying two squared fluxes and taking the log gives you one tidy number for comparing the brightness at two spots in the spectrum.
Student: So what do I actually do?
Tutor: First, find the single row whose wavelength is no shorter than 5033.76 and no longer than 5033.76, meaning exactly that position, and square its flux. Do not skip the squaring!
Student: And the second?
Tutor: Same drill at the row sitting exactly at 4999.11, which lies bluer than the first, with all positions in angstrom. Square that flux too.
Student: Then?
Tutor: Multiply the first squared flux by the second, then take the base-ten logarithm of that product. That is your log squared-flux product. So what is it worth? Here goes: 5.04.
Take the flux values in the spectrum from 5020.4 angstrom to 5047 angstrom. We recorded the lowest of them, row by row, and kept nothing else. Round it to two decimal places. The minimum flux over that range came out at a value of 17.88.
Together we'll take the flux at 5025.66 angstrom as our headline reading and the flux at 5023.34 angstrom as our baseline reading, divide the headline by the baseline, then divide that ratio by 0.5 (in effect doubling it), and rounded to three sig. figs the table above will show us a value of 1.99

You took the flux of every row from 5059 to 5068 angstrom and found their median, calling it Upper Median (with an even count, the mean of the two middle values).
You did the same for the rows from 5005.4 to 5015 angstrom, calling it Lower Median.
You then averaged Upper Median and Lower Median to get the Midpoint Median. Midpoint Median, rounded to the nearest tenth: 18.0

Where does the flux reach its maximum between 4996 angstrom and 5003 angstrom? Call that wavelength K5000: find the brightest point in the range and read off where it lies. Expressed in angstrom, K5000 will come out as 5000.26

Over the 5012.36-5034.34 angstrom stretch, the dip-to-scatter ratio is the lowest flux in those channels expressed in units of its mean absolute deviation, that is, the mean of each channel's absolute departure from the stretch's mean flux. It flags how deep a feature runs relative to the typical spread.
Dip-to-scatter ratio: 191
